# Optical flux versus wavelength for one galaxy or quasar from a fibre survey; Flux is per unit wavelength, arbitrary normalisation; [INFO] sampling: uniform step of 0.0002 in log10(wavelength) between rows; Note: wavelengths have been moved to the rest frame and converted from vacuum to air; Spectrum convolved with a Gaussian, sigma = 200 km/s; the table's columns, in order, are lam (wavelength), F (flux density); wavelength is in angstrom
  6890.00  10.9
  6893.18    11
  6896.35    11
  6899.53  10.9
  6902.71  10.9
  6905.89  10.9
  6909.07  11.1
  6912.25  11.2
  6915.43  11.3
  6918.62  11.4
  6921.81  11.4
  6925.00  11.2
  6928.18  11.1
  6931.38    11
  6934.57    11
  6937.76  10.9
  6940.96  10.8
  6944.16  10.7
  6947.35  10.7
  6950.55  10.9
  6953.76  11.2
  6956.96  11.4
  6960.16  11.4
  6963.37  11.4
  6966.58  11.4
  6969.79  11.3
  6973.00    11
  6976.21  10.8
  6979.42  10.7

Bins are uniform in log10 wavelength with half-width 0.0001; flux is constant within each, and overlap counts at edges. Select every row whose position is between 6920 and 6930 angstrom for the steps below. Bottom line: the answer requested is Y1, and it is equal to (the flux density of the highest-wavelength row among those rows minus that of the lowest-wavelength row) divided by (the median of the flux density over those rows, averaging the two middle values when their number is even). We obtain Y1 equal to -0.027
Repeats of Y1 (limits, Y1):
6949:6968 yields 0.044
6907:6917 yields 0.018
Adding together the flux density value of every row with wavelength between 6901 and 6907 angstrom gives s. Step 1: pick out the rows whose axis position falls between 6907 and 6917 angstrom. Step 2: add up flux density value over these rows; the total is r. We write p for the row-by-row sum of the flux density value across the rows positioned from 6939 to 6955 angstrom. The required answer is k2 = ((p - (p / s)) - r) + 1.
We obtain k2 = 19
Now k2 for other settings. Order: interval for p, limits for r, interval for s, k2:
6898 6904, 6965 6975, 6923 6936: -11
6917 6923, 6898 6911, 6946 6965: -20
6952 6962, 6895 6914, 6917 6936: -32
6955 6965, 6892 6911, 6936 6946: -32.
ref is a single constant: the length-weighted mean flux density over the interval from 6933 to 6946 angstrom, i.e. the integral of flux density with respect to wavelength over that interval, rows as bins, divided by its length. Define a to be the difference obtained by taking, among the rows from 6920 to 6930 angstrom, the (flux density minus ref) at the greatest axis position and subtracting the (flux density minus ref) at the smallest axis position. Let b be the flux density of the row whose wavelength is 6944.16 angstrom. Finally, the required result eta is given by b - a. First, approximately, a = -0.30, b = 10.7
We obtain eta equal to 11.0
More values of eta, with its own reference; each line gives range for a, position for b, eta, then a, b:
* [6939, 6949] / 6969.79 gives 11.4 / -0.10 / 11.3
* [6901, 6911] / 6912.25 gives 11.0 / 0.20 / 11.2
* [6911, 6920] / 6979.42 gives 10.5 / 0.20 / 10.7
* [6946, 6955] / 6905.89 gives 10.4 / 0.50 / 10.9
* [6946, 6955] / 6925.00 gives 10.7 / 0.50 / 11.2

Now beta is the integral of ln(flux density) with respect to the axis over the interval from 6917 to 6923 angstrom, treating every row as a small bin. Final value 14.6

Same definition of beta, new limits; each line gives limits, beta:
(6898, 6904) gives 14.3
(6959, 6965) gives 14.6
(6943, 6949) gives 14.2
